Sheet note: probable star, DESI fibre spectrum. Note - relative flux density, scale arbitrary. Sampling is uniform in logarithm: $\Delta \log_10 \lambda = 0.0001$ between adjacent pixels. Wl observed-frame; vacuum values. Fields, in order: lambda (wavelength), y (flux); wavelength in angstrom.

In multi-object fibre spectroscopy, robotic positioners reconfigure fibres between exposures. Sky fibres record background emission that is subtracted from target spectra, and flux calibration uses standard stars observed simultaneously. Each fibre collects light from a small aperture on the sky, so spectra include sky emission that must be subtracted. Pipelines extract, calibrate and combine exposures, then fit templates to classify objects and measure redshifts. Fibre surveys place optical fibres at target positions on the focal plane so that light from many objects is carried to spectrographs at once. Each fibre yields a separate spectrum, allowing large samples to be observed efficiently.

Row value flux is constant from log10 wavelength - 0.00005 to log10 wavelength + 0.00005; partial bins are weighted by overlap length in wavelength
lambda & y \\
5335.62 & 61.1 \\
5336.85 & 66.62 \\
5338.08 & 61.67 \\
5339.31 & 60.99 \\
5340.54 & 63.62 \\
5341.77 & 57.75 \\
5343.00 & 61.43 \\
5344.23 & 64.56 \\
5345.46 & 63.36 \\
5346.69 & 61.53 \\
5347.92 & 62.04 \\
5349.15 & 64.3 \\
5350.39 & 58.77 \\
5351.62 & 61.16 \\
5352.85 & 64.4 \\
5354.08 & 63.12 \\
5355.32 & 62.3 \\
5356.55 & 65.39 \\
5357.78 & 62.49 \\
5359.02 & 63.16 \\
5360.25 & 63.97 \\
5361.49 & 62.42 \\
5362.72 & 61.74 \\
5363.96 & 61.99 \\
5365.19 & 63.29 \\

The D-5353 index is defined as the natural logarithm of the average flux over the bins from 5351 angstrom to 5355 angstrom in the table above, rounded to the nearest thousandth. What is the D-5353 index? 4.141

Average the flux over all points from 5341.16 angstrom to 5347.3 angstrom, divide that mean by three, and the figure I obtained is 20.58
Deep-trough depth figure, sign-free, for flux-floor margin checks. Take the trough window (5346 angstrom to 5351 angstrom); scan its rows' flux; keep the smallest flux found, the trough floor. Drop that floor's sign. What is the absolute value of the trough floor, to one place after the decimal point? 58.8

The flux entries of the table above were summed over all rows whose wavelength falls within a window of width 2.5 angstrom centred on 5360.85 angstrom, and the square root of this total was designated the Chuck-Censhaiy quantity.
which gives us 11.2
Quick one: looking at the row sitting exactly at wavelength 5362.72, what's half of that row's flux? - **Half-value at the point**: 30.9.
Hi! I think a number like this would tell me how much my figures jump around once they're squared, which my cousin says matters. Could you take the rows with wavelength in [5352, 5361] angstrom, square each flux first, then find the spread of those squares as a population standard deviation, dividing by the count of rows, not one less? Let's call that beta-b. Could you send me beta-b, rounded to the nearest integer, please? 130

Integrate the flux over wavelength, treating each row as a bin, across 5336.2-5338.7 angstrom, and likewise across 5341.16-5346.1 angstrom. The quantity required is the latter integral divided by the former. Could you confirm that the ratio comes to 1.9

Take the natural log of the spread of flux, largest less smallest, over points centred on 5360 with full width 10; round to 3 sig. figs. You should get 1.29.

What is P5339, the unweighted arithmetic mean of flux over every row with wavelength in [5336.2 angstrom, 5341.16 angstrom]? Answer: 63.2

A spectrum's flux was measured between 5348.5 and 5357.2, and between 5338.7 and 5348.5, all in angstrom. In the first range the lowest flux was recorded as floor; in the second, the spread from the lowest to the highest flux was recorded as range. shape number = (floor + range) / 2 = 32.8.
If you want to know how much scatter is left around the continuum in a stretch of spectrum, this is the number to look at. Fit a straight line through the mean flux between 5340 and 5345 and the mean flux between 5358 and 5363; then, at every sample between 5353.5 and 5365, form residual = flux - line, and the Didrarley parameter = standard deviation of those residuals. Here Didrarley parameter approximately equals 1.2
